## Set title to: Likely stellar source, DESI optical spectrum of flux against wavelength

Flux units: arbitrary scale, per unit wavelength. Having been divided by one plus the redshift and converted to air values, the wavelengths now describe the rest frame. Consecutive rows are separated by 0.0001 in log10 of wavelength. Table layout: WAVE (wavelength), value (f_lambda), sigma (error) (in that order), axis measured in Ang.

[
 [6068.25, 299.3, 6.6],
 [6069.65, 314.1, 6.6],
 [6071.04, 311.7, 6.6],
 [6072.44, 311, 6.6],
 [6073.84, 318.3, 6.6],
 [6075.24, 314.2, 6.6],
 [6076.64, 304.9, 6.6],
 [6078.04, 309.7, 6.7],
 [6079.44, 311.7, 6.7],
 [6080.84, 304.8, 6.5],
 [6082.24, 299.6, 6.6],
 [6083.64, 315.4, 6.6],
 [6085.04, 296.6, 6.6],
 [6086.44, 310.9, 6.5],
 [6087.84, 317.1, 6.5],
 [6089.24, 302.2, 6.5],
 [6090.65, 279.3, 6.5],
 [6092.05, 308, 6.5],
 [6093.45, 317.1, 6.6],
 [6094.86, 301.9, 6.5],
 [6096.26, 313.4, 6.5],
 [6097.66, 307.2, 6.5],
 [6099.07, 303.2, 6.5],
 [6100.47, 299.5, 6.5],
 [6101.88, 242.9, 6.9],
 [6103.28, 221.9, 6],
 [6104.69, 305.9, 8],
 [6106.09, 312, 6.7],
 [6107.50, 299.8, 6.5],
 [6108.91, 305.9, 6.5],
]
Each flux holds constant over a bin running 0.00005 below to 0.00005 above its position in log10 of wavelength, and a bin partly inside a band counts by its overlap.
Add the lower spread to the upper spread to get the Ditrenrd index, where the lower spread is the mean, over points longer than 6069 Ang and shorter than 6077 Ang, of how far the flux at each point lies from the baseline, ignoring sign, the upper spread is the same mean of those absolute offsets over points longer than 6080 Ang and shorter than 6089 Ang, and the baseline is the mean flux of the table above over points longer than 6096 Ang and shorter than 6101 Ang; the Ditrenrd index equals 14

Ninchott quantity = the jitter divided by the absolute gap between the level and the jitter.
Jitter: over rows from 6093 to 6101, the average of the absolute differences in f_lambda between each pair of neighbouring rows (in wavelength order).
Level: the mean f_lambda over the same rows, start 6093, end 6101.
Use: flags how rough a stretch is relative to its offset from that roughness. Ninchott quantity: 0.03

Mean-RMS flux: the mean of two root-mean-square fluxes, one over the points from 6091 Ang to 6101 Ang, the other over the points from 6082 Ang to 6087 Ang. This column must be 306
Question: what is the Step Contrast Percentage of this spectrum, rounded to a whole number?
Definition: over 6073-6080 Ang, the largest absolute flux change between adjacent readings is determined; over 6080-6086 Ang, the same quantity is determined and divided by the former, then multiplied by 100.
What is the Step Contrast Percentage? 202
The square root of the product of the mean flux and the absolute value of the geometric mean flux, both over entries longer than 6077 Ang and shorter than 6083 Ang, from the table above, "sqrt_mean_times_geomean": 306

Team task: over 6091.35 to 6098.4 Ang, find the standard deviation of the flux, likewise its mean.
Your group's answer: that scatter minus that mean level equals -304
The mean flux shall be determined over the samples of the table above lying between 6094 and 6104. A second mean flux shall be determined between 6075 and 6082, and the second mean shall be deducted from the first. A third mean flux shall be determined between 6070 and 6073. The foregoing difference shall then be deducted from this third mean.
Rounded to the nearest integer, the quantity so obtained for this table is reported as 336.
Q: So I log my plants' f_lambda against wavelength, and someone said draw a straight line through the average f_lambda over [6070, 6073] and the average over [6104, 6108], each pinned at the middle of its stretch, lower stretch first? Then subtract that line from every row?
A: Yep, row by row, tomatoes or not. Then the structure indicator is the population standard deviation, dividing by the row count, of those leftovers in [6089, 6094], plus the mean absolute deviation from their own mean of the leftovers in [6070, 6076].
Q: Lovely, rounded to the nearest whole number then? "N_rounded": 17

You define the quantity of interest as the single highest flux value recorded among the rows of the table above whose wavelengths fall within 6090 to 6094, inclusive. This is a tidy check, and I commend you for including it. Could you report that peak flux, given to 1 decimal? 317.1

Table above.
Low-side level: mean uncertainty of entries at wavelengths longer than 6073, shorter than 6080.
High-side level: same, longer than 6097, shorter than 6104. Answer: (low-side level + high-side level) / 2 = 6.56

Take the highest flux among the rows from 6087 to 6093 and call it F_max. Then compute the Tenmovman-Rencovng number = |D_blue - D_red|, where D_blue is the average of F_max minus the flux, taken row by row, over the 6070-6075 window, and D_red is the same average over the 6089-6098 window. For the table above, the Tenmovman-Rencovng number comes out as 10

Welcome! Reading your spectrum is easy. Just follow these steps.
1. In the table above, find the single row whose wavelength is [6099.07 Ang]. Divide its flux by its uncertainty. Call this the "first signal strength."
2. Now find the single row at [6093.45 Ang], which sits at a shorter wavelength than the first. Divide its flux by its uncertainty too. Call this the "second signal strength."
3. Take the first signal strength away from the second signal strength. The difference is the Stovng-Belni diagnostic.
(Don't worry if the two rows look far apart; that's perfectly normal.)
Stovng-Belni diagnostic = 1.4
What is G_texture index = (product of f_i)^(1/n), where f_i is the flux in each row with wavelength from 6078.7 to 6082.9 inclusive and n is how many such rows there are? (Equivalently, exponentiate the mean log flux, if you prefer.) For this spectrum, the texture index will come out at 305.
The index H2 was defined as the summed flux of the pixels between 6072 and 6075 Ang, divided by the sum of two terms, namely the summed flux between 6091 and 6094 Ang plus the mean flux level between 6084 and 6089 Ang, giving 0.67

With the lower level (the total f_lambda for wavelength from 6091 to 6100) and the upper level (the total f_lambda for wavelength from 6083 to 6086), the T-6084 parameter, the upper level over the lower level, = 0.3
